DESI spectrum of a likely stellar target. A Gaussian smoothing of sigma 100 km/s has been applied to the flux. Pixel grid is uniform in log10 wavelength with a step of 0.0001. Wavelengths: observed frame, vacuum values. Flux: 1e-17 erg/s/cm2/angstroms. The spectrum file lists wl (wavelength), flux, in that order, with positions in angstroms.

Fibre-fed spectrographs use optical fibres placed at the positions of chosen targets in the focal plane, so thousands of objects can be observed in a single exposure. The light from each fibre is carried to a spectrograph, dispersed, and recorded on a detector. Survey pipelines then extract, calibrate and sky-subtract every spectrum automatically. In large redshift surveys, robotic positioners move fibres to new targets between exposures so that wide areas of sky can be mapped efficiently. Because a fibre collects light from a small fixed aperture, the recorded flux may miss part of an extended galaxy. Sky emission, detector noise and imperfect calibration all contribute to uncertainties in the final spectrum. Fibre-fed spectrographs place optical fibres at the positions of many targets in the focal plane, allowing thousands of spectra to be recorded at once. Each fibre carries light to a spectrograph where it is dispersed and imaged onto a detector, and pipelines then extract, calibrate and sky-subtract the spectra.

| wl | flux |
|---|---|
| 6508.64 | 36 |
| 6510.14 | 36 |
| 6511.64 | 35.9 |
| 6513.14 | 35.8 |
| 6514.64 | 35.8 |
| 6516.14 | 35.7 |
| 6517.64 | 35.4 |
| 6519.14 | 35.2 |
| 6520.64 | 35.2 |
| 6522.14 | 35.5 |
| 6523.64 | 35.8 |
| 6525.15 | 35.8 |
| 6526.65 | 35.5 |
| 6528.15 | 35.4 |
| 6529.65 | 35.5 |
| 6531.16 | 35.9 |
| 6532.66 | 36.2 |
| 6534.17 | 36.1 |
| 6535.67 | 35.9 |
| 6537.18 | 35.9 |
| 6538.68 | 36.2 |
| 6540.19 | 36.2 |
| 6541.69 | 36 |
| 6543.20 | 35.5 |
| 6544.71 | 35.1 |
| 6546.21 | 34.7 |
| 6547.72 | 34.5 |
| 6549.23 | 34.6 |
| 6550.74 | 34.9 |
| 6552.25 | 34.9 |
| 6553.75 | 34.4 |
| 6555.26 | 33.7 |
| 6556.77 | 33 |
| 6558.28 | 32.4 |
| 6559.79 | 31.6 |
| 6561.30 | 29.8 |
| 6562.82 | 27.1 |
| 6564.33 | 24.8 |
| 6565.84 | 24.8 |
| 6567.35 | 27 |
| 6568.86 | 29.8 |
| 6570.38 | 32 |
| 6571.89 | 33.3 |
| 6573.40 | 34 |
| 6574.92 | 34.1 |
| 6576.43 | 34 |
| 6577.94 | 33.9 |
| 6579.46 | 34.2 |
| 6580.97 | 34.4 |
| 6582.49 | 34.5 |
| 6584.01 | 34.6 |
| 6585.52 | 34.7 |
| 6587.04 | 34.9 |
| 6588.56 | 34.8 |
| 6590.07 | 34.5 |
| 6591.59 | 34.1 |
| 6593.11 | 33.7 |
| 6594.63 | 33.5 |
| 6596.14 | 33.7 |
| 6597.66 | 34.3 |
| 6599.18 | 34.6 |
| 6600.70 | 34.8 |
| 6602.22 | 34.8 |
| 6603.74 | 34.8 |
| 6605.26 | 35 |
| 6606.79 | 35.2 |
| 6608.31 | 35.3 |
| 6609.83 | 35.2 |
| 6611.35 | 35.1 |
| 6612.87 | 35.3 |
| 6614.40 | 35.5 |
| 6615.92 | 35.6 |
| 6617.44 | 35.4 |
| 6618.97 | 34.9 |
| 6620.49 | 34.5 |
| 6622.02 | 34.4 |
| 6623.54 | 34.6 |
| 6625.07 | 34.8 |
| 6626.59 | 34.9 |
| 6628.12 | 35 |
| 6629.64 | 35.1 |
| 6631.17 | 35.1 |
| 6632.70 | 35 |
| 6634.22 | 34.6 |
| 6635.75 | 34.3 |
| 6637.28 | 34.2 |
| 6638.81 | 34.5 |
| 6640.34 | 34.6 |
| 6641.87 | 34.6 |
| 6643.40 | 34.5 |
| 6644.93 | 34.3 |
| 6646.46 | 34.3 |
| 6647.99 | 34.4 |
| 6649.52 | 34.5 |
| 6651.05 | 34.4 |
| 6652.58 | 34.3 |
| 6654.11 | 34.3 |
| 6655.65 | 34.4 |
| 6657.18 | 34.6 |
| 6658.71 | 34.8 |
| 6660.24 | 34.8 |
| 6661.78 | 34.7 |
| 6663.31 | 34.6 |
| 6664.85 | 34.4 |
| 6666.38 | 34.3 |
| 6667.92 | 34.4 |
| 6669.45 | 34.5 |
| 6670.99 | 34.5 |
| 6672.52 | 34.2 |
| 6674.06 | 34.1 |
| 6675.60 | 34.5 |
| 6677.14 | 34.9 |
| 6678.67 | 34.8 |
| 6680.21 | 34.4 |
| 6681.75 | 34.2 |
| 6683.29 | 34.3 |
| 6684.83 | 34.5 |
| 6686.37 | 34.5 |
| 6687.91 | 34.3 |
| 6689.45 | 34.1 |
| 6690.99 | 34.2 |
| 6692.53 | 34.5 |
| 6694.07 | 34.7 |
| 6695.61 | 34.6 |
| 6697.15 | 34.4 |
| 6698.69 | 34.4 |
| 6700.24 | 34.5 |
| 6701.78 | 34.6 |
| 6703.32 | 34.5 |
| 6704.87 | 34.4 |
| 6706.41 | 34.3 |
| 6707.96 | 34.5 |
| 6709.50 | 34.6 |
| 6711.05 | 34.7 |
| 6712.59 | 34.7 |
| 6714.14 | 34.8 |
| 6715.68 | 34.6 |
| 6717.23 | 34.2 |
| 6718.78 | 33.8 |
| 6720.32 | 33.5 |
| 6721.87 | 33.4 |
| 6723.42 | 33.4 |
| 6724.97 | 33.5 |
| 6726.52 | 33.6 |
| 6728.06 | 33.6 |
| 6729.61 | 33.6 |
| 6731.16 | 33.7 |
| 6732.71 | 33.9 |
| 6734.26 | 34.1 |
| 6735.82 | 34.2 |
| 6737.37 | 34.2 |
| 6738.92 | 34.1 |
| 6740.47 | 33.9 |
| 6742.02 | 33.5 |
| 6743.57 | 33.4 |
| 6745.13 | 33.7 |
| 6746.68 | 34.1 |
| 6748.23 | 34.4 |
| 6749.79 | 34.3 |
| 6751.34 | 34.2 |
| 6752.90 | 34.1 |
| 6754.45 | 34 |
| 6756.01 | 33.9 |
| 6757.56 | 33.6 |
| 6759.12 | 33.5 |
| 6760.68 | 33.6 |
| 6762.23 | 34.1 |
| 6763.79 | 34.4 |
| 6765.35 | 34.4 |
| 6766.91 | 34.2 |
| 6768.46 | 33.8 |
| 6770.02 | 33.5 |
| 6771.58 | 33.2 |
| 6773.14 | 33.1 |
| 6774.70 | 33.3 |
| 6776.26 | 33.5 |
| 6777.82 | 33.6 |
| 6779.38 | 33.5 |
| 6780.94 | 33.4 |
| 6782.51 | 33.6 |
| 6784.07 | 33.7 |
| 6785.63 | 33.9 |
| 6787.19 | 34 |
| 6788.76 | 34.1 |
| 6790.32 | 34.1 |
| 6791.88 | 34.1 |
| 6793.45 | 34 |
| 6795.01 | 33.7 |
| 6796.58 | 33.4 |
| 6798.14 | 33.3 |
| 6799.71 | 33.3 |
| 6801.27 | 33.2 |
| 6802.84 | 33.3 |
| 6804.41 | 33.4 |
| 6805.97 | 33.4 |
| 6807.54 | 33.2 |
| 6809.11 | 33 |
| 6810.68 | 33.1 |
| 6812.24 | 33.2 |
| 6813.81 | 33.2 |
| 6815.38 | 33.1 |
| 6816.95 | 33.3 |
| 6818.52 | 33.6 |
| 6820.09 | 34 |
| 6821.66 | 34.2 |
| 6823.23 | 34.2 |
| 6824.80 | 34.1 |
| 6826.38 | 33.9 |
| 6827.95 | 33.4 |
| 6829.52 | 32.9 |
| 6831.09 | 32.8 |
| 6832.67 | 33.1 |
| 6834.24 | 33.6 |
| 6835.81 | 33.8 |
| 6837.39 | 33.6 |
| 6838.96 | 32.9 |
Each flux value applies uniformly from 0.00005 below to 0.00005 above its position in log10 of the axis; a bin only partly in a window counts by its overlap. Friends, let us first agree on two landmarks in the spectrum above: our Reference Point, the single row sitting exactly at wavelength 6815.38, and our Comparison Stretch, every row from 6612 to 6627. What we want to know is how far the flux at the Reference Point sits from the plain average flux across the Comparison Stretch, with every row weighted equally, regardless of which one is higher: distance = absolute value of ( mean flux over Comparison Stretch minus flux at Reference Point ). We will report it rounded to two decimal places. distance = 1.89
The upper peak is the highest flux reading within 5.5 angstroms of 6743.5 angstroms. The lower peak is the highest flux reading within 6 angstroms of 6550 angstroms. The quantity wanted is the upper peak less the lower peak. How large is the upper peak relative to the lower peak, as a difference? -0.70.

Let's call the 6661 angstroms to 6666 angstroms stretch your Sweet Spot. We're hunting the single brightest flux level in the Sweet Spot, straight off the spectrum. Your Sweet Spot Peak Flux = 34.7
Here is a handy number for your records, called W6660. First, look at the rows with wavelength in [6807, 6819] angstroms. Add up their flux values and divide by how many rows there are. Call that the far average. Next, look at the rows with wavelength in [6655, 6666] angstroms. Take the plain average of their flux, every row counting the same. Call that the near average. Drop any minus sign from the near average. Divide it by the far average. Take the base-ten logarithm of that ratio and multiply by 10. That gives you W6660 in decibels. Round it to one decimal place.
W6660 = 0.2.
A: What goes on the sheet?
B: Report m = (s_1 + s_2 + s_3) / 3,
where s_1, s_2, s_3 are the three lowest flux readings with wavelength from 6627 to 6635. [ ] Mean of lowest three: 34.9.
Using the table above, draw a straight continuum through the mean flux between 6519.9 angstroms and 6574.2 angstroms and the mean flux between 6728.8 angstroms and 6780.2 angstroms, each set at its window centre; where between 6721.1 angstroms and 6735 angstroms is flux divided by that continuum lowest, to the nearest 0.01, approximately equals 6723.42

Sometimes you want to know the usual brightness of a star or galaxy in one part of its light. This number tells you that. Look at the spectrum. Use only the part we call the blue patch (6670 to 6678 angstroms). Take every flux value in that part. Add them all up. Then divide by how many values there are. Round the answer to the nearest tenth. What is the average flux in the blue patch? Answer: 34.4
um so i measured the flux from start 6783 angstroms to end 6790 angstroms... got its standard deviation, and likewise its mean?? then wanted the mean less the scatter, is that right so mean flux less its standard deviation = 33.8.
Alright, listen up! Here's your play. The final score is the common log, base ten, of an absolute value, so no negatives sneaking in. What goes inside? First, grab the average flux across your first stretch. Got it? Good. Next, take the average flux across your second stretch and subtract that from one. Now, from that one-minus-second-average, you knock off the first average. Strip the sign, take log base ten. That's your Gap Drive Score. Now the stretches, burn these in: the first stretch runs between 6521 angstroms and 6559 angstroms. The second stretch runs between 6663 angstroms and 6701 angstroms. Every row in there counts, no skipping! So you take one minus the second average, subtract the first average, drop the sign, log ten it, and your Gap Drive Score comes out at 1.84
